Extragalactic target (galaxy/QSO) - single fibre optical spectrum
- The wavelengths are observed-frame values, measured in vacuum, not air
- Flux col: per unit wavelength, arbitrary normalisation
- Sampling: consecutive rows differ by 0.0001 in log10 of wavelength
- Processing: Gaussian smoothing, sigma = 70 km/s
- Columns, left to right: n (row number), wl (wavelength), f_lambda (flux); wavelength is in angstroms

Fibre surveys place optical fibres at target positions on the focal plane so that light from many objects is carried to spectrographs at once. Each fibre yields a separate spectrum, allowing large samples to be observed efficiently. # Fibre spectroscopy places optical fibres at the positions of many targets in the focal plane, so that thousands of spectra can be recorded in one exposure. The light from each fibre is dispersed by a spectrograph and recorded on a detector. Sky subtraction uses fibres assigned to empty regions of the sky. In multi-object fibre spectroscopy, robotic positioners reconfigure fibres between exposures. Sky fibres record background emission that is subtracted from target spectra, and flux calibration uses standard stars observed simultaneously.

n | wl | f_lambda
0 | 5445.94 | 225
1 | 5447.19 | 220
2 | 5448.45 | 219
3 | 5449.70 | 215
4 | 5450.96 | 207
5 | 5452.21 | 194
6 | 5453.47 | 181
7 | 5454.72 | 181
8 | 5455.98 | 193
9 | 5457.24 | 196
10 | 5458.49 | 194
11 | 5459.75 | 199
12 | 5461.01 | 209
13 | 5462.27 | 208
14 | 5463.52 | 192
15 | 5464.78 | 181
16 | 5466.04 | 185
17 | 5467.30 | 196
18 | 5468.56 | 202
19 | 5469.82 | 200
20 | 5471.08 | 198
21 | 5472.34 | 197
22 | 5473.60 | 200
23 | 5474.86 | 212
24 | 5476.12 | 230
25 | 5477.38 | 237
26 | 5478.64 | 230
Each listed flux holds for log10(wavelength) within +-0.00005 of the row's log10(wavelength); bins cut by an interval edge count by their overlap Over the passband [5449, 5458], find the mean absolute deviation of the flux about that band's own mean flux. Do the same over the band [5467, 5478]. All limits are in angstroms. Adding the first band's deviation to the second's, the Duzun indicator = 21.4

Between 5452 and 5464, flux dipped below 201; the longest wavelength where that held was 5463.52 angstroms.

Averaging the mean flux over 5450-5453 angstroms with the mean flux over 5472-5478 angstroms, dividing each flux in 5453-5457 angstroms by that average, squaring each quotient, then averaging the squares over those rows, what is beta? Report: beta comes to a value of 0.79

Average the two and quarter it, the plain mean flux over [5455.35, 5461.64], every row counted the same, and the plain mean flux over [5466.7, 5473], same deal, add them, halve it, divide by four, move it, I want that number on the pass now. 49.6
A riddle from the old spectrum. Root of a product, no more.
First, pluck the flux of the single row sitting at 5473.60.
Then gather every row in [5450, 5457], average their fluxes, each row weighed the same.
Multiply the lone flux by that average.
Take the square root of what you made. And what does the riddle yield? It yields 196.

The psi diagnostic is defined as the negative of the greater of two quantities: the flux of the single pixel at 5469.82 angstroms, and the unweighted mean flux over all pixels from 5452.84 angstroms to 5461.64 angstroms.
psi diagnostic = -200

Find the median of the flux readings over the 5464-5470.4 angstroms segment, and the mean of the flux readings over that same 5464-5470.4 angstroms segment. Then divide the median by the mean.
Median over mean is 1.02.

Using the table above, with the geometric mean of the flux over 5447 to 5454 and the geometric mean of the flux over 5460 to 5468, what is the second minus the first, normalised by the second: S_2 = -0.05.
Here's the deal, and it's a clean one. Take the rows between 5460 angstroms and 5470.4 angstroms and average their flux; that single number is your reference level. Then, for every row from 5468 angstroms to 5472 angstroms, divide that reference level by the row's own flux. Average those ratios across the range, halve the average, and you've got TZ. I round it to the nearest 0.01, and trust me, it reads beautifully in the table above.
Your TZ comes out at 0.49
